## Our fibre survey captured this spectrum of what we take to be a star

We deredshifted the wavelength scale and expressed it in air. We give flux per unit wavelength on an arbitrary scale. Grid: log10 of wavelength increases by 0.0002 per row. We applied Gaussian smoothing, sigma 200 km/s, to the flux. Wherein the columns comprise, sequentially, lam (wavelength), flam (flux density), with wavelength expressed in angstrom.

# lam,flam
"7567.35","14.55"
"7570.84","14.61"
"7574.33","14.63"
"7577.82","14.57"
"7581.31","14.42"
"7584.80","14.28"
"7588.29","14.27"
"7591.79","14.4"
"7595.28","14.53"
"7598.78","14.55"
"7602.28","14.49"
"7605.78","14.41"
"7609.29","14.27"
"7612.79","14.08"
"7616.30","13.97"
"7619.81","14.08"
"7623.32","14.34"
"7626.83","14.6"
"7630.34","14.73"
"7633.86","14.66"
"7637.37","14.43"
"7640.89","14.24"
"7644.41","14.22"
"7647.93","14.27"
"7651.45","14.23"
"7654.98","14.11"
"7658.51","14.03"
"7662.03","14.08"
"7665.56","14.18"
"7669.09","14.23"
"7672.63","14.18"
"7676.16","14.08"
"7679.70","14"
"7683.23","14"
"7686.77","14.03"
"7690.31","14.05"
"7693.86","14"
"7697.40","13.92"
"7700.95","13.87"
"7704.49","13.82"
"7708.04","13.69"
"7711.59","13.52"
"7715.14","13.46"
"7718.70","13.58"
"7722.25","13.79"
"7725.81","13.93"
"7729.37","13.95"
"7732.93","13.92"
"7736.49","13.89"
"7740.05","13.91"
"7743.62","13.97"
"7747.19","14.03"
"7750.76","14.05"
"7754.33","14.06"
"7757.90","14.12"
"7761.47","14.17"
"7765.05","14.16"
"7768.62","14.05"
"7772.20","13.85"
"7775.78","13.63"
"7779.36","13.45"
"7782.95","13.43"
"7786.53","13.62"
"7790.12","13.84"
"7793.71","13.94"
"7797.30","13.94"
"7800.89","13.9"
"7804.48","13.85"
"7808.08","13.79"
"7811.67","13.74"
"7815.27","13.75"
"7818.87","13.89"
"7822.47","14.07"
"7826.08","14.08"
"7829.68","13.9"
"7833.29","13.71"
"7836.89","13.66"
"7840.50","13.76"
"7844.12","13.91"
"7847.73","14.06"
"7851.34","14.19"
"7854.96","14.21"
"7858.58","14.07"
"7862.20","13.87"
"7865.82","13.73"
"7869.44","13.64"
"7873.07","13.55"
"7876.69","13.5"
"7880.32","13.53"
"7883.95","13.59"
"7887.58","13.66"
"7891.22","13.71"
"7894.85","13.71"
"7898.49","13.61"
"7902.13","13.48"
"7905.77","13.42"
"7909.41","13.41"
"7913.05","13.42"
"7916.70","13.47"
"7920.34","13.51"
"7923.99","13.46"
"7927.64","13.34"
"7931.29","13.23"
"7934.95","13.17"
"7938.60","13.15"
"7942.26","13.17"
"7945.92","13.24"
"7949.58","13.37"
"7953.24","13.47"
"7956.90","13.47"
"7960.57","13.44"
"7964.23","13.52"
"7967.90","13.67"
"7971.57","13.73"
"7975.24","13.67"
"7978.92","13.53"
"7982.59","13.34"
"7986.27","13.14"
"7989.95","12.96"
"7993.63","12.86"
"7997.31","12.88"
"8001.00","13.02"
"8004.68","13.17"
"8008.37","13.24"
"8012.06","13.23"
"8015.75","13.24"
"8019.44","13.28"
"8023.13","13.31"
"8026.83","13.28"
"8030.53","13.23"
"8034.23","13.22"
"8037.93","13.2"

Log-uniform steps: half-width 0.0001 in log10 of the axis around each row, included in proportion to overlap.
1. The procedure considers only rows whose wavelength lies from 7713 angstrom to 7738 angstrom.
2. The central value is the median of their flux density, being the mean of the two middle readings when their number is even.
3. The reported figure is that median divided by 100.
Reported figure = 0.139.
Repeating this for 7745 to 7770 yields 0.141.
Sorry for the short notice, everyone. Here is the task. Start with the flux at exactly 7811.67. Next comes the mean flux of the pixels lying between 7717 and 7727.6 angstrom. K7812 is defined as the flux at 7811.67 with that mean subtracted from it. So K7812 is 0.0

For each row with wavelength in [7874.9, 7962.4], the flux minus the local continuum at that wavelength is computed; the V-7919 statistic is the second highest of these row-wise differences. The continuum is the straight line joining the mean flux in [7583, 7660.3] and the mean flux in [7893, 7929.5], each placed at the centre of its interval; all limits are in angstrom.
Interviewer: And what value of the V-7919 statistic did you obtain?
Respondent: 0.17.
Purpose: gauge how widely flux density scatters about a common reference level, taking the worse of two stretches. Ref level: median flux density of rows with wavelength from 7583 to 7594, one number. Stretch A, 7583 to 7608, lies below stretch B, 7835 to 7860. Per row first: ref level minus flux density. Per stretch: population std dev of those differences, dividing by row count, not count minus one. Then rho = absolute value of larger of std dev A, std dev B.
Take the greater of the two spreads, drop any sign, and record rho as 0.20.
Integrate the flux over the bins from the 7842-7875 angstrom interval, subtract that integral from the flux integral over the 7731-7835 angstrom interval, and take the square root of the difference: 31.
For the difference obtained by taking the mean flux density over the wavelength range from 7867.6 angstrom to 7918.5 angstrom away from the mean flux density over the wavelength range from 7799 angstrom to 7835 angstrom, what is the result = 0.3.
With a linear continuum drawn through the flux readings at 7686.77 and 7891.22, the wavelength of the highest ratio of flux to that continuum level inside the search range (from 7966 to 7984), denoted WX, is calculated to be 7971.57 angstrom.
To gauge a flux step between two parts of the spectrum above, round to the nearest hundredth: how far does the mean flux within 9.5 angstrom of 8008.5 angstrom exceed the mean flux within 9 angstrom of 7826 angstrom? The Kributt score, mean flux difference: -0.75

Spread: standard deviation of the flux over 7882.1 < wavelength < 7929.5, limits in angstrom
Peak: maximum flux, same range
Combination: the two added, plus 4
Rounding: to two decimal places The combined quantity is 17.83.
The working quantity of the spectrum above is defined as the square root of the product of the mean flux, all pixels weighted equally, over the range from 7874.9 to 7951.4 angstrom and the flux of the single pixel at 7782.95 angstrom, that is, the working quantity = 13.4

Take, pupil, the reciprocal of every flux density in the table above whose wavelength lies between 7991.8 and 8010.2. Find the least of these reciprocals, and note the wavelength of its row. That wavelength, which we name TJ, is 8008.37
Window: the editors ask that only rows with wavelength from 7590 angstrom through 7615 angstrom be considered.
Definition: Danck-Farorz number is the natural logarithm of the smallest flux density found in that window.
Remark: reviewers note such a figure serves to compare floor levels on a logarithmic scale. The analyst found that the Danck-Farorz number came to 2.64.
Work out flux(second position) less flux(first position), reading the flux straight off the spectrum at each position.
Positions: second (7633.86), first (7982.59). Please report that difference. 1.3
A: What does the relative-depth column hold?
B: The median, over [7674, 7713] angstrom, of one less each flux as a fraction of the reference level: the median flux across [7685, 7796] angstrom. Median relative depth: -0.006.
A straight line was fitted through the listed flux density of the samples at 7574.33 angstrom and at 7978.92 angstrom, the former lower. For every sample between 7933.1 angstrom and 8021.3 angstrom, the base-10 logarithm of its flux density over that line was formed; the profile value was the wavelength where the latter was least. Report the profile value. 7993.63 angstrom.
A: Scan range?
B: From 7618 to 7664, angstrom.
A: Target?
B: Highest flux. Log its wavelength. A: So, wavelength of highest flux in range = 7630.34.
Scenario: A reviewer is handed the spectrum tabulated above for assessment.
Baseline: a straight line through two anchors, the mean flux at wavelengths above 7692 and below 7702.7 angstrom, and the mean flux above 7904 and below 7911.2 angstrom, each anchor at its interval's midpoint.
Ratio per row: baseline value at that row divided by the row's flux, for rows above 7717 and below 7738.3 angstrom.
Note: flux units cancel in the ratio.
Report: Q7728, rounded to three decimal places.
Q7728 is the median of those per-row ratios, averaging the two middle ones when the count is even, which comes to 0.995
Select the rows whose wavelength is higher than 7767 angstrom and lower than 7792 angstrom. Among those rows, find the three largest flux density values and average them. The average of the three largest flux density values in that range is 13.9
